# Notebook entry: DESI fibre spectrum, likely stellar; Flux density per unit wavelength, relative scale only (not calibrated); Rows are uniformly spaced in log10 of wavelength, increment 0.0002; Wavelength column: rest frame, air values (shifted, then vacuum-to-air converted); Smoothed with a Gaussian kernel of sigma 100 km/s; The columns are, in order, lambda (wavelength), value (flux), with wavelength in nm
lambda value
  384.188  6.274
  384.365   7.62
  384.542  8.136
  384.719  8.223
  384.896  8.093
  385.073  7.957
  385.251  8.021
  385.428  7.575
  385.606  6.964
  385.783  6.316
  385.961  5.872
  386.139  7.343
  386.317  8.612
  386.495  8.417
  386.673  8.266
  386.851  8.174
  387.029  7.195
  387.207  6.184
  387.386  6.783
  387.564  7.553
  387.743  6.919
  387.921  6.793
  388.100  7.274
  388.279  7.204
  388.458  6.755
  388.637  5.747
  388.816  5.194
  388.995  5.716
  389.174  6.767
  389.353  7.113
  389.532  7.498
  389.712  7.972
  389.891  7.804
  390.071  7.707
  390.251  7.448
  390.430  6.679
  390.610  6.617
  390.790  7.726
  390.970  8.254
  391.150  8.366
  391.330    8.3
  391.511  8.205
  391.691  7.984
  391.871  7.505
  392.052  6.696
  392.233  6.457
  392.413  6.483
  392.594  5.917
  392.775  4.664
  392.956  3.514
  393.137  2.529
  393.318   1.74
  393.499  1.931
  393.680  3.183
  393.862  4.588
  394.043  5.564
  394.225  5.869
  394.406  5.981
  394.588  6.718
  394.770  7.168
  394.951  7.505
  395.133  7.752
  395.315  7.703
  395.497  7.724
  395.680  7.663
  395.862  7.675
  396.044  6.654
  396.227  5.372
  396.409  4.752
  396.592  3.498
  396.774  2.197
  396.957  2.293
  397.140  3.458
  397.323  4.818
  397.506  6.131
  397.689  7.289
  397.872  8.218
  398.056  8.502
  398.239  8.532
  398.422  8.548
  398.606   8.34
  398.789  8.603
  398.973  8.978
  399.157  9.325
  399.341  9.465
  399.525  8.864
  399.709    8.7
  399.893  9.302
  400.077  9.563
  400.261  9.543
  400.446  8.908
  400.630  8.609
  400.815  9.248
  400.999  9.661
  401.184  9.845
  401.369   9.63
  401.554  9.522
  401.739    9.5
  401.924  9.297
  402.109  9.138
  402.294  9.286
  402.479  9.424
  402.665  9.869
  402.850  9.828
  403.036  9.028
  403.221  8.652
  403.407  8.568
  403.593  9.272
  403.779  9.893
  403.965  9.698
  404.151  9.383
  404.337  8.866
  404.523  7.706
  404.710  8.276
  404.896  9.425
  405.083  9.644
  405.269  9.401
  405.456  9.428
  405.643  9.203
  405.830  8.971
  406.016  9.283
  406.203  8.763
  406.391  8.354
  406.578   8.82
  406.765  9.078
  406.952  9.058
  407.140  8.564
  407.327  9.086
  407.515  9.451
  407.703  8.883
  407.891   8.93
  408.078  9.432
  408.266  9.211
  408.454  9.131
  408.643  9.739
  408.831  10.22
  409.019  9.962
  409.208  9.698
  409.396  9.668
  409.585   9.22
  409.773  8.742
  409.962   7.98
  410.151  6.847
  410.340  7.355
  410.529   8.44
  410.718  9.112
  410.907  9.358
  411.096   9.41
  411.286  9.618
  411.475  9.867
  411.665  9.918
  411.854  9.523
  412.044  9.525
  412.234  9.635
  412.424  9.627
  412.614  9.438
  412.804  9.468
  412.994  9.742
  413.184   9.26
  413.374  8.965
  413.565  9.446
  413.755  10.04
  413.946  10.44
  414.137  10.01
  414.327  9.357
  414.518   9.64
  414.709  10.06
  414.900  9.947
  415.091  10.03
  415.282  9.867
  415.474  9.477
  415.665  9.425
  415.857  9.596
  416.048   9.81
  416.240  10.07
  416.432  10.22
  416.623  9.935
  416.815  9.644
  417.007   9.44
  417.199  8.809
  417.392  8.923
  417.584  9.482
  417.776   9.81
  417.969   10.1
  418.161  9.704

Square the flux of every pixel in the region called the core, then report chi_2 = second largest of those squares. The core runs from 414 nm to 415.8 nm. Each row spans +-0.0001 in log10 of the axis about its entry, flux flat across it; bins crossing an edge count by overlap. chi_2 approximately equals 101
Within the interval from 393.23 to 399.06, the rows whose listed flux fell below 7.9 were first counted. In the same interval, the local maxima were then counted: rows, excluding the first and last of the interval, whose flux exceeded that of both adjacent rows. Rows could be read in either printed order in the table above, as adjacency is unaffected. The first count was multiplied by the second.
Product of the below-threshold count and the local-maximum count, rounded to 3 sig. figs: 100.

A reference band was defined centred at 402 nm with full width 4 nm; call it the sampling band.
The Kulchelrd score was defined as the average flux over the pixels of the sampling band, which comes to 9.4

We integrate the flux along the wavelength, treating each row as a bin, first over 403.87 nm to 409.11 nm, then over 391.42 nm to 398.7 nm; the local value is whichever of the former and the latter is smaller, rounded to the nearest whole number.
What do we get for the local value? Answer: 43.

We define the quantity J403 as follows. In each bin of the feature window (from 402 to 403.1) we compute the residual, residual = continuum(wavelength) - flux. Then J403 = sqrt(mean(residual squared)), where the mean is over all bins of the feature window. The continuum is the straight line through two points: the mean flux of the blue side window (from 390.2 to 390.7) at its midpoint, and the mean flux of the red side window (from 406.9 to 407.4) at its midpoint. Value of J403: 1.1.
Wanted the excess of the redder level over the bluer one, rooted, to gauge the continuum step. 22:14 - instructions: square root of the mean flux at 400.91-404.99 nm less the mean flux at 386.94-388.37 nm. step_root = 1.5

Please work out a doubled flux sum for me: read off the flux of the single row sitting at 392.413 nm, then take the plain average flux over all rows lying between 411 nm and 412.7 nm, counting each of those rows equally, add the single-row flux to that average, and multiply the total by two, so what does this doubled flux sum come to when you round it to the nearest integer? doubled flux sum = 32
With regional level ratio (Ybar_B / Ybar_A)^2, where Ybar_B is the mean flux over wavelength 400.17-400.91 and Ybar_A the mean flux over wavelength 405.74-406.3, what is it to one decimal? 1.0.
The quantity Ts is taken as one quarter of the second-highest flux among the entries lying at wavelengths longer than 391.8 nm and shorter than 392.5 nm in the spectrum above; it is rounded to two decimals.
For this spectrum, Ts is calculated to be 1.67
